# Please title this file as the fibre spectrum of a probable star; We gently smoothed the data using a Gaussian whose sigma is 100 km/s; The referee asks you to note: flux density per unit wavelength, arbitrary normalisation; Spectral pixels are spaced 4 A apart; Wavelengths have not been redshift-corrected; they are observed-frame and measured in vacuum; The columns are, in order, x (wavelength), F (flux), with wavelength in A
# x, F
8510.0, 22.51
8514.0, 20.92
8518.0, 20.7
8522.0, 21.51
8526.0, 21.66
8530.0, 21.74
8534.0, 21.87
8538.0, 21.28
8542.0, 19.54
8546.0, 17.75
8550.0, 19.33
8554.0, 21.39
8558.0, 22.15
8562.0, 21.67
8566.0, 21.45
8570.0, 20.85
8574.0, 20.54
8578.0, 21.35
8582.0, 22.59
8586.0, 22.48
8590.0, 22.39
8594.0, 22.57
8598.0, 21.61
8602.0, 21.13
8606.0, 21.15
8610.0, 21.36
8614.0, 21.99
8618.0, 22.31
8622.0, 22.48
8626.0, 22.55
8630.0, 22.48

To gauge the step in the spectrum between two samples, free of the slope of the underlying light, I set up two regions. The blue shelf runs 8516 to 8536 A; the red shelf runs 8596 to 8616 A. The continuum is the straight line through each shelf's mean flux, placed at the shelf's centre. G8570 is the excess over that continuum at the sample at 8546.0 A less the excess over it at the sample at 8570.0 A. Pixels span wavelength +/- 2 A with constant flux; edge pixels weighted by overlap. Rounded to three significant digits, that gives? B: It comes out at -3.11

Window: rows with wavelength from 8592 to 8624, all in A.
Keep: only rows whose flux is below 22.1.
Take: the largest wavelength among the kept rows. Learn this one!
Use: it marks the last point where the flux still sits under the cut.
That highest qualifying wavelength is 8614.0 A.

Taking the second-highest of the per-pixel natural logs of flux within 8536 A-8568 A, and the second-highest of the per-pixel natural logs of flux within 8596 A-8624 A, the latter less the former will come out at 0.029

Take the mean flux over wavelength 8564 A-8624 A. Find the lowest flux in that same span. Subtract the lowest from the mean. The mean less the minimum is 1.2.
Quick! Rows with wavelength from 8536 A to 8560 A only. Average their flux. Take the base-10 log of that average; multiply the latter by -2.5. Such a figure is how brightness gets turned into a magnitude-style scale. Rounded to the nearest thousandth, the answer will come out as -3.266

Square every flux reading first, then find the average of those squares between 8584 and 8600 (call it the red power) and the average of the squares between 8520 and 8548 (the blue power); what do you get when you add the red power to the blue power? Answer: 929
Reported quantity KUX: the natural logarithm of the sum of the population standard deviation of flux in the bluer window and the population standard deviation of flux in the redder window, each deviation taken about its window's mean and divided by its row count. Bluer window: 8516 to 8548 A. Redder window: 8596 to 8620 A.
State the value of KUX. 0.57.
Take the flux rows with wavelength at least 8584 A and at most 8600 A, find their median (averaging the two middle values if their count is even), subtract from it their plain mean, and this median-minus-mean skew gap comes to 0.17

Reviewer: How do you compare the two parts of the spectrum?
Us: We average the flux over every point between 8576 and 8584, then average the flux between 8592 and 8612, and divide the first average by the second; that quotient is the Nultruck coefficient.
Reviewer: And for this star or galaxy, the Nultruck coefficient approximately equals 1.02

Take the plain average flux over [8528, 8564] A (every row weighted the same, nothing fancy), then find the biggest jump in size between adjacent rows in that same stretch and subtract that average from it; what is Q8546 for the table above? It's -18.7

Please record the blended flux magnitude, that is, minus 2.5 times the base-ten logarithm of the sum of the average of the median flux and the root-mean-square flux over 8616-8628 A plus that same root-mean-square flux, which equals -4.13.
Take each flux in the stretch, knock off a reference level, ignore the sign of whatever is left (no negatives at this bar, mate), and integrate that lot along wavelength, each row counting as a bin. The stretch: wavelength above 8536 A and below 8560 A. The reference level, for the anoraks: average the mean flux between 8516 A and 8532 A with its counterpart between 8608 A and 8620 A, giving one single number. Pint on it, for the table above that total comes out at 38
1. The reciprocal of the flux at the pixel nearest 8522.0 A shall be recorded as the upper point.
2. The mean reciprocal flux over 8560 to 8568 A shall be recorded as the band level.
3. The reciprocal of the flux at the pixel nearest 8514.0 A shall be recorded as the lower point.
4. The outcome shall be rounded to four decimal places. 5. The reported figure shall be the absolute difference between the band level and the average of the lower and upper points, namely 0.0008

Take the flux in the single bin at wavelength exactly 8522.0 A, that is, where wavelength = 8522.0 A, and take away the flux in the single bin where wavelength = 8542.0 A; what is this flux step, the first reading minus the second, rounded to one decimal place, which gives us 2.0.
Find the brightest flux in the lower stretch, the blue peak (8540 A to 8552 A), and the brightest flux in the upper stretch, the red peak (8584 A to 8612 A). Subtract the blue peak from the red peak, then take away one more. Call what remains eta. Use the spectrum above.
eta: 2.03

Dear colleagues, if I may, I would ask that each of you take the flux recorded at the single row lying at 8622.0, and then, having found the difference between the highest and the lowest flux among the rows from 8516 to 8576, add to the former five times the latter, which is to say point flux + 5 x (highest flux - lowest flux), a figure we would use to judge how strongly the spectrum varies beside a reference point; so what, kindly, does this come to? 44.5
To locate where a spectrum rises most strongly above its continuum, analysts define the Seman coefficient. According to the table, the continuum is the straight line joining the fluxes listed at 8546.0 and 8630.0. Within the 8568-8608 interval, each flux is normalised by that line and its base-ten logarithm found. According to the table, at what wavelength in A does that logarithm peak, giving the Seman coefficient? 8582.0 A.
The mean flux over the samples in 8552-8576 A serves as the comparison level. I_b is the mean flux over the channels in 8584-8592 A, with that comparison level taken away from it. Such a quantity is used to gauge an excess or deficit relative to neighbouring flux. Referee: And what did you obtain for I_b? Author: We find 1.1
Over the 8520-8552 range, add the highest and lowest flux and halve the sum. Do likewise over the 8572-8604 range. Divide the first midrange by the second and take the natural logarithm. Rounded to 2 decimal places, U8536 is -0.08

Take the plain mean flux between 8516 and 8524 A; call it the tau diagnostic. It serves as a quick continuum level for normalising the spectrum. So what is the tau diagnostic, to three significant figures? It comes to 21.1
